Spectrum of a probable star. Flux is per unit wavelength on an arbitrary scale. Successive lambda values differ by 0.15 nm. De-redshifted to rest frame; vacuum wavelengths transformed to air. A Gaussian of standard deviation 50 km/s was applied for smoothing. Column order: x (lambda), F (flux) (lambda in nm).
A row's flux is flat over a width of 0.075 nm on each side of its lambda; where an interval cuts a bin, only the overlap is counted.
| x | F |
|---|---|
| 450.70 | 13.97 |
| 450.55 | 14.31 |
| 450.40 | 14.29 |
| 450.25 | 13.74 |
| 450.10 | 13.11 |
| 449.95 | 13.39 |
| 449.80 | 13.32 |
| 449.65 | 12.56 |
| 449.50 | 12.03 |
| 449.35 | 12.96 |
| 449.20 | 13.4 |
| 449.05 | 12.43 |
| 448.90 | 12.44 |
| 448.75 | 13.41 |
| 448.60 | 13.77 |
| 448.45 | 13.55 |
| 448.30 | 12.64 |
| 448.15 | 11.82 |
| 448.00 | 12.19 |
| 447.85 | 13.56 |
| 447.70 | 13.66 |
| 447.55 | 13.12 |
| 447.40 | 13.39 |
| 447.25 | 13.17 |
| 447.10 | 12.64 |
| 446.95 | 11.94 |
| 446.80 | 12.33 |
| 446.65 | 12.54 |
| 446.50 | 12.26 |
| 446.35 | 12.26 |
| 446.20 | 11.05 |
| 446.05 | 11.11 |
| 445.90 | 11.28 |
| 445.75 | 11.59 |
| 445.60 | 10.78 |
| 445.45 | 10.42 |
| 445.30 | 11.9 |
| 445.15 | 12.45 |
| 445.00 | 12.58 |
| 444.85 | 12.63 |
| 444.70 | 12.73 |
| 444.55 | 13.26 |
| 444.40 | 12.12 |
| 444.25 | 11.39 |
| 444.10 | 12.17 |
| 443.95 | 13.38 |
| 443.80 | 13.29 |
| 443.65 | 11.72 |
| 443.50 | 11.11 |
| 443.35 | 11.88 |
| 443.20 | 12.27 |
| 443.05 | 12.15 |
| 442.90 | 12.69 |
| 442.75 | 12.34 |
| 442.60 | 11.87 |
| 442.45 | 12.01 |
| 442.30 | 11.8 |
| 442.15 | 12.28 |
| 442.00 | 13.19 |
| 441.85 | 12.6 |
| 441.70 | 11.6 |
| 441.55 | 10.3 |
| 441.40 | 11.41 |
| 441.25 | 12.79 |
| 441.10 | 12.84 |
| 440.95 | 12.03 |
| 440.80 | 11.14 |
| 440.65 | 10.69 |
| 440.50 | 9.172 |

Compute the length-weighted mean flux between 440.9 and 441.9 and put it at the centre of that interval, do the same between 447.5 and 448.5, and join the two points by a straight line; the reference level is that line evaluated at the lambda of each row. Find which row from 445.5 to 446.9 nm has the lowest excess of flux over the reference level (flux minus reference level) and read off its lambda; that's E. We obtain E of 445.60 nm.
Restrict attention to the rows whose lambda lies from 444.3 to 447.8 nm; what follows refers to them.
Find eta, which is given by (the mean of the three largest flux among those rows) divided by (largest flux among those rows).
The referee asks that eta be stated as 0.984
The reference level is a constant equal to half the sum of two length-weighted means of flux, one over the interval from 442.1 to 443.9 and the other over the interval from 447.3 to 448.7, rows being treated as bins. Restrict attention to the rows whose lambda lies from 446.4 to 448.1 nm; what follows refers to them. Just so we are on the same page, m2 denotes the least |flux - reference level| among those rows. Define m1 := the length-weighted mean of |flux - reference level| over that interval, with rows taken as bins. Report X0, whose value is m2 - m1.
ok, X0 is -0.49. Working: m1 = 0.52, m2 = 0.031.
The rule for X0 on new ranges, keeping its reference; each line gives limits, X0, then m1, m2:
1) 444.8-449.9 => -0.66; 0.68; 0.021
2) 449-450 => -0.44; 0.49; 0.049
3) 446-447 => -0.59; 0.66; 0.069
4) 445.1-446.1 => -1.11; 1.27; 0.159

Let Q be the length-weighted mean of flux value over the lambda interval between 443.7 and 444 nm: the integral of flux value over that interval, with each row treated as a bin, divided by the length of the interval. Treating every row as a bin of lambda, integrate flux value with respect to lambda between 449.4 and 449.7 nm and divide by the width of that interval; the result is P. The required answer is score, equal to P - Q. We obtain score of -0.9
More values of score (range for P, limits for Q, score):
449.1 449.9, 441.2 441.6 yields 1.4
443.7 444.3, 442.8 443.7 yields 0.6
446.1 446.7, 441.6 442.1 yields -0.4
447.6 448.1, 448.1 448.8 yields 0.0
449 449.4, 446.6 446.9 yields 0.6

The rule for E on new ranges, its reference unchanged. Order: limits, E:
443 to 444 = 443.50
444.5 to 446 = 445.45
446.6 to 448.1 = 446.95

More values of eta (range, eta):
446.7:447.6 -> 0.988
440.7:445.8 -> 0.995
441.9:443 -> 0.966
